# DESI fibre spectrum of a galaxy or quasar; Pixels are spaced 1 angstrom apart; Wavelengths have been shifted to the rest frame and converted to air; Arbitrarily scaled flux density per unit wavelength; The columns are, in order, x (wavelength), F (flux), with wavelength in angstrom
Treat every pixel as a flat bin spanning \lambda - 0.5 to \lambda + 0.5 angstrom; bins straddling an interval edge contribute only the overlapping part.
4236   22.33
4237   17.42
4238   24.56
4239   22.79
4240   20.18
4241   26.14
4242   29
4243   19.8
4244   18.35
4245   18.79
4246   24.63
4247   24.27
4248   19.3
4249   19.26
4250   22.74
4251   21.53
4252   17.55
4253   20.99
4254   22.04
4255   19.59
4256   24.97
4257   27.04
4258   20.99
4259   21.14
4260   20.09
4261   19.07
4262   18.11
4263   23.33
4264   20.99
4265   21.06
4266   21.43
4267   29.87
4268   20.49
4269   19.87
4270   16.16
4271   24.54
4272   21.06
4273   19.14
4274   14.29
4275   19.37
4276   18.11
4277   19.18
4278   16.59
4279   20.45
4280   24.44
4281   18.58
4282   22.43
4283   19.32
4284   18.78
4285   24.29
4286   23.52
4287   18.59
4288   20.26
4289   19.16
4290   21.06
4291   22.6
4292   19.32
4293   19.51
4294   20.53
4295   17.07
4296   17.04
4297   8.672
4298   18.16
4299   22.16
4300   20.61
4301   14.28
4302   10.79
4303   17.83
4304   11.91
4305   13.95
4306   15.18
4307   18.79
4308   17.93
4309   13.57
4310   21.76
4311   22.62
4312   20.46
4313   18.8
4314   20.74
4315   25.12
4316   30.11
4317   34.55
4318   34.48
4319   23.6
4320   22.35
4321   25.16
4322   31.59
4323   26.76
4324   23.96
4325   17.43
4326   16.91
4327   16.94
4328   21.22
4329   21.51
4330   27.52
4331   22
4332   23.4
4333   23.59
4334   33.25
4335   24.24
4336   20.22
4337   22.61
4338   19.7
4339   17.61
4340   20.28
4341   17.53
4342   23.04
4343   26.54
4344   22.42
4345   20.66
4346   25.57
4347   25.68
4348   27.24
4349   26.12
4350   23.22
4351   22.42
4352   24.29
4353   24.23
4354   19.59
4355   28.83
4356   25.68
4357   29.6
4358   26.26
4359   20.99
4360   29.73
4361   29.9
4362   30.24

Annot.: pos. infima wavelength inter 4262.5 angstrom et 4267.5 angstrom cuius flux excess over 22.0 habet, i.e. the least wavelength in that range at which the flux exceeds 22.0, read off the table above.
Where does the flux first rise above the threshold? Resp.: 4263 angstrom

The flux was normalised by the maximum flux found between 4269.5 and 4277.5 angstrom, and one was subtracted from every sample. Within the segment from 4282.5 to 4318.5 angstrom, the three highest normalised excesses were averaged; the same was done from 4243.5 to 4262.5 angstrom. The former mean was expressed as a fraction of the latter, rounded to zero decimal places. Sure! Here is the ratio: 8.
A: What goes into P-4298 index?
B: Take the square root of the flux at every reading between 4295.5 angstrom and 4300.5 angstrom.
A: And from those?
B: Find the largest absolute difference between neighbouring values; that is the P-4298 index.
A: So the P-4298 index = 1.3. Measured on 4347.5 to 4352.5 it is 0.3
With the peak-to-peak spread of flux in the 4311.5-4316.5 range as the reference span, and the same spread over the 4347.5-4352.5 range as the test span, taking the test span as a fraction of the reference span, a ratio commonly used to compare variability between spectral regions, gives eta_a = 0.4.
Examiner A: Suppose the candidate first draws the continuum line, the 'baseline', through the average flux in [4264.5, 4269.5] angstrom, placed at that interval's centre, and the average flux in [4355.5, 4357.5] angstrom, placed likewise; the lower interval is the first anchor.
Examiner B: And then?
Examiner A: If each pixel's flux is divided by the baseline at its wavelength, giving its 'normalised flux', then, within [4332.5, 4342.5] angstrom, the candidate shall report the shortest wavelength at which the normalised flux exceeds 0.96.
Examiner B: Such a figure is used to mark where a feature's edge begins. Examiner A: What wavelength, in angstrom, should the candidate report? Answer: 4334 angstrom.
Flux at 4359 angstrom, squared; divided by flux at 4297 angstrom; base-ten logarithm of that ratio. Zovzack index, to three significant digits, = 1.71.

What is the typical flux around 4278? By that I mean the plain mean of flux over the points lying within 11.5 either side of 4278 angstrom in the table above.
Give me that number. 20.4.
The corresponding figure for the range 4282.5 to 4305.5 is 18.2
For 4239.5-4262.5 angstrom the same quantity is 21.5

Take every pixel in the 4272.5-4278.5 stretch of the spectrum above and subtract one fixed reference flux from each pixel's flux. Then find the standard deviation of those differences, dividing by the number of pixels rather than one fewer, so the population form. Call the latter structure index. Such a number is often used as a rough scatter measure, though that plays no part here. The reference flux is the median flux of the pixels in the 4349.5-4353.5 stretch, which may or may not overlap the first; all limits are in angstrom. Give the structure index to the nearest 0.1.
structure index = 1.8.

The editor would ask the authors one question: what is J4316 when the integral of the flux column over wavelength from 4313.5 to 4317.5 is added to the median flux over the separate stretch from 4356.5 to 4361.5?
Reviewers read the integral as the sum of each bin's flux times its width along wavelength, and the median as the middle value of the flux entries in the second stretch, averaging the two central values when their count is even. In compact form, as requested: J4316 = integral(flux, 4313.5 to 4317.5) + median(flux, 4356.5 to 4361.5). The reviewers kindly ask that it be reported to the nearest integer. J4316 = 140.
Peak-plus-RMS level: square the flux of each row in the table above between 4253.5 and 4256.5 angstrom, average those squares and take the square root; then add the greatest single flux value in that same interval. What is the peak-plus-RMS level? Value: 47.3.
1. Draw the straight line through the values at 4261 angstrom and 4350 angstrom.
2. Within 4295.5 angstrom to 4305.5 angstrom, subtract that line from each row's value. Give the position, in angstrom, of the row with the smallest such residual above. 4297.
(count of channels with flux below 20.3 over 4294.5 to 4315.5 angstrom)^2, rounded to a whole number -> 196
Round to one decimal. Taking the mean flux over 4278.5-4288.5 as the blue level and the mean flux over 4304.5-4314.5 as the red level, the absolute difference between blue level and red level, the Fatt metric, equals 2.7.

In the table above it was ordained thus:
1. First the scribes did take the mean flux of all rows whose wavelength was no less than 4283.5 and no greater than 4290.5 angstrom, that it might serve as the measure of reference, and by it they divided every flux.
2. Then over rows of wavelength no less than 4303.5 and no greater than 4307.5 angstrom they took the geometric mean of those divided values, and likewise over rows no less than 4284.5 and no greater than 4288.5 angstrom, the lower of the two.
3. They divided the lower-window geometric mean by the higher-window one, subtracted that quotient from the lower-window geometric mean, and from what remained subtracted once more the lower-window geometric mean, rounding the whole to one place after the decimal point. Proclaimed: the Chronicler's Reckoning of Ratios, -1.5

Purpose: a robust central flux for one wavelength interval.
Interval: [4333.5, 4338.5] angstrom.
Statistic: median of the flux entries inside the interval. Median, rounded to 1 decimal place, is 22.6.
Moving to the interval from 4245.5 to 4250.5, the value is 22.7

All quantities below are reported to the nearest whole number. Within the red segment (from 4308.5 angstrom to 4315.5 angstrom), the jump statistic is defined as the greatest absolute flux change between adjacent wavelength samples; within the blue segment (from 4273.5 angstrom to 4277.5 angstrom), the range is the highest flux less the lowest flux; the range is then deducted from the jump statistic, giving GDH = 3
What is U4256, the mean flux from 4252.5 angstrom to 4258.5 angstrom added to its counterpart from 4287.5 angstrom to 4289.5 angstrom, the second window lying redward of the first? 42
